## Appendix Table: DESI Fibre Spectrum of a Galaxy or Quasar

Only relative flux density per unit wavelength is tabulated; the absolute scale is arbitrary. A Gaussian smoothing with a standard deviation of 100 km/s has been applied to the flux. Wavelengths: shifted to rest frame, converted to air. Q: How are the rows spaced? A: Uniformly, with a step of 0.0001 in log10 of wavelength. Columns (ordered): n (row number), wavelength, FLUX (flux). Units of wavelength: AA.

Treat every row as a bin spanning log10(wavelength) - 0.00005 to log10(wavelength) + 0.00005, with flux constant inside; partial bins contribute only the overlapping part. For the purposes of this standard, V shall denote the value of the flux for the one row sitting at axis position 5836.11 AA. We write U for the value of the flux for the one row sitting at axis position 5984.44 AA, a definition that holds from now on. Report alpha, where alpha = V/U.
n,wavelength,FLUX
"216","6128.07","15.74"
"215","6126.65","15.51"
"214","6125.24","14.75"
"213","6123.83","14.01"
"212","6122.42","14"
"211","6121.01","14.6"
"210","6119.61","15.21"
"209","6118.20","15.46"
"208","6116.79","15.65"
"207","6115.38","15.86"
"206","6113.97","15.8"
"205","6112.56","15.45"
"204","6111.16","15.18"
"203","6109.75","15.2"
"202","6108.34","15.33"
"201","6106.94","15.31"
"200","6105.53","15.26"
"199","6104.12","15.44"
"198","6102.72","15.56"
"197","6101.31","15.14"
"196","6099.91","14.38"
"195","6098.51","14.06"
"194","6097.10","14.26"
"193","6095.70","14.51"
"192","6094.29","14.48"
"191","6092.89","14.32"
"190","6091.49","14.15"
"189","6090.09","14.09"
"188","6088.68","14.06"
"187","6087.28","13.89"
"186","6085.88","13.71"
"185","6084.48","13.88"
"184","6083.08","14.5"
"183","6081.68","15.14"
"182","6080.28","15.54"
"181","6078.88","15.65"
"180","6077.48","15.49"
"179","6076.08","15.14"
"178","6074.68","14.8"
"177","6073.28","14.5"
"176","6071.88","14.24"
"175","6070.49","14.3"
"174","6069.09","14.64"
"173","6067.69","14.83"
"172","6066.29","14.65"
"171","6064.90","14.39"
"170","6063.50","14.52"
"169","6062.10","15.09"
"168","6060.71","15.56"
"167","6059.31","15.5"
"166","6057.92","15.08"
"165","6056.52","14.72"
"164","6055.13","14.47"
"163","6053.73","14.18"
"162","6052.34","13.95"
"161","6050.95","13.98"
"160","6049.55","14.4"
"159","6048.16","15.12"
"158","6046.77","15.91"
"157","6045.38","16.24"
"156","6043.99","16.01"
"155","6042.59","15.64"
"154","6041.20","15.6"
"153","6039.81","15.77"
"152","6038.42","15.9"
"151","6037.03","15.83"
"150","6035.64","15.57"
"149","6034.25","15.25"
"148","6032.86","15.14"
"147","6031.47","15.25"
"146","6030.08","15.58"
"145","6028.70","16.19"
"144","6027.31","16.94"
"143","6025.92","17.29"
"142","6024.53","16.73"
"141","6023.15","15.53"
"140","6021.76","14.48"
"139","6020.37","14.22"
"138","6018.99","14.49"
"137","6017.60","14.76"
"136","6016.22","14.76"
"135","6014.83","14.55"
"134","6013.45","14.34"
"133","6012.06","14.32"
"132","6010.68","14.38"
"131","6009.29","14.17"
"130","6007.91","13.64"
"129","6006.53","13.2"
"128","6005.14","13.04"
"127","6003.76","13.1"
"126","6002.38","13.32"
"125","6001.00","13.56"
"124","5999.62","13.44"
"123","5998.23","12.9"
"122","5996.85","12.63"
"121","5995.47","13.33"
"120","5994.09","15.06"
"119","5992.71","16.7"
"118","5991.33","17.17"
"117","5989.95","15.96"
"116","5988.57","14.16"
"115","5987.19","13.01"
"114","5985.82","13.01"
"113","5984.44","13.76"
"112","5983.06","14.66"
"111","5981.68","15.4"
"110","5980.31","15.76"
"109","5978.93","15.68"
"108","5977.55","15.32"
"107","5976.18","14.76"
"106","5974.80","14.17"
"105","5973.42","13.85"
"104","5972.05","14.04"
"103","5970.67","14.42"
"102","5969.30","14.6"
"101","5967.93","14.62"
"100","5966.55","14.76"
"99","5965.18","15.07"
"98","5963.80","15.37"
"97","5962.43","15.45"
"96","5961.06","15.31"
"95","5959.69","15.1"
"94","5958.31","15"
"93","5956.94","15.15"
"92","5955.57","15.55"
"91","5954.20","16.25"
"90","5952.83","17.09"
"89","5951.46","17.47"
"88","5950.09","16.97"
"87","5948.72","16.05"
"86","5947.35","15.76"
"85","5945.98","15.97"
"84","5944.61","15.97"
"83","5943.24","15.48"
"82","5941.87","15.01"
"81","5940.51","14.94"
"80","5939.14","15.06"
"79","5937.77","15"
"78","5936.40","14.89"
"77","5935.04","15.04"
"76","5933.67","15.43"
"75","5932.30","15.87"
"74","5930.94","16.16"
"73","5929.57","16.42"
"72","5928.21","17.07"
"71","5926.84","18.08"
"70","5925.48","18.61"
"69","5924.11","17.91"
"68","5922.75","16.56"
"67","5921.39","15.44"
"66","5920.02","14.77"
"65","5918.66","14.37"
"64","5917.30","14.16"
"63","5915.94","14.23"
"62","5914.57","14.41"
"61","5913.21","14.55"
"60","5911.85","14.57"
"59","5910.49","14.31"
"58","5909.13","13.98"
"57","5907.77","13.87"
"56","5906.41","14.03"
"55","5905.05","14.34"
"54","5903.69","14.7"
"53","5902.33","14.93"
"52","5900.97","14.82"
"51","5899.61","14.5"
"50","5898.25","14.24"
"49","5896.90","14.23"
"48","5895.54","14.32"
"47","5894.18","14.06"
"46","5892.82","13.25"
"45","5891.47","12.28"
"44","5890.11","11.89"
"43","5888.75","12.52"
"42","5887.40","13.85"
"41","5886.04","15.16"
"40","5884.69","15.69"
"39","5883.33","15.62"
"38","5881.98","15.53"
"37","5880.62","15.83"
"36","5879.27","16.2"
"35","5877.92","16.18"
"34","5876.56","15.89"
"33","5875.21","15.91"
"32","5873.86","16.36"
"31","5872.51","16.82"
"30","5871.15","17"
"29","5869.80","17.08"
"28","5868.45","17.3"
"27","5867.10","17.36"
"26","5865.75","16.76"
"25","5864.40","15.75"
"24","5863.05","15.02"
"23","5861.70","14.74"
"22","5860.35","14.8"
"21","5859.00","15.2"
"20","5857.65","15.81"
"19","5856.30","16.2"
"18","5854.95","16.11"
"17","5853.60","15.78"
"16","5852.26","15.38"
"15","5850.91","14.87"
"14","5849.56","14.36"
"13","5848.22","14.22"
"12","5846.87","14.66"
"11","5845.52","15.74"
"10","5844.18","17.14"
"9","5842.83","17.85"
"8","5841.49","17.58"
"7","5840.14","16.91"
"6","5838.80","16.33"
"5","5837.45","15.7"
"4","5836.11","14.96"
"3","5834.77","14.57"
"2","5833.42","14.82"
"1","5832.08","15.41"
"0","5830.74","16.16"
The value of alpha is 1.09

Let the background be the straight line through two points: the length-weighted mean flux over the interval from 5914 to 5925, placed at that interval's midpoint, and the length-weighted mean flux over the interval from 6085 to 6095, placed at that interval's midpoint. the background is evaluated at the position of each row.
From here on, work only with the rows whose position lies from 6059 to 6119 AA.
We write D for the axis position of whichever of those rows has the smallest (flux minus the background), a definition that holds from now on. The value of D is 6085.88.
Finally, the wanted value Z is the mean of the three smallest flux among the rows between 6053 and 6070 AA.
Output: 14.3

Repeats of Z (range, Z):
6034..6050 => 14.9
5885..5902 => 12.2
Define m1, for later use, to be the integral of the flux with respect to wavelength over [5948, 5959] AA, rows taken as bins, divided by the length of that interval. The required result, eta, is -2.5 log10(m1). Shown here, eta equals -3.02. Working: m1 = 16.2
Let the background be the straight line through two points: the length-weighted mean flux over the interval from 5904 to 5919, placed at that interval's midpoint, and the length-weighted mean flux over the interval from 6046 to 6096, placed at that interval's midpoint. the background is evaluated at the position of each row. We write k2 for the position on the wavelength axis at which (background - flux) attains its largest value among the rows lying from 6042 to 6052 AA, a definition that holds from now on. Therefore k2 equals 6050.95 AA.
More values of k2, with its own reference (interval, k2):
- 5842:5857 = 5848.22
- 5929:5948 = 5936.40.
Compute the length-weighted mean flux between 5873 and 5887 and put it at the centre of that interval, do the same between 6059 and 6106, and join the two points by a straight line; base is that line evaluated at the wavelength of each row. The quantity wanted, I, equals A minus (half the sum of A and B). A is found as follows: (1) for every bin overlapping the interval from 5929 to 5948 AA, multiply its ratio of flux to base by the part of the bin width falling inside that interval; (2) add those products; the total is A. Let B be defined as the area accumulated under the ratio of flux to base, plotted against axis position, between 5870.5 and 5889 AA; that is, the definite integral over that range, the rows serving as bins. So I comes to 0.3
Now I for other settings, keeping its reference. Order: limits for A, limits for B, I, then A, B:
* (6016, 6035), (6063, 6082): 0.2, 19.6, 19.1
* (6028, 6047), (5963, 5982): 0.8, 20.0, 18.4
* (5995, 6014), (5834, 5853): -0.8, 17.0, 18.7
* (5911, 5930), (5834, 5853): 0.3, 19.2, 18.7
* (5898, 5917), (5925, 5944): -1.0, 17.5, 19.5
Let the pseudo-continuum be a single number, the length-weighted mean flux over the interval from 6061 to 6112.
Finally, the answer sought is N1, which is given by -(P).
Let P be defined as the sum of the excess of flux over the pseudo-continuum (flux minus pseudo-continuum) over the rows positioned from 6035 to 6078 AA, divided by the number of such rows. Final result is -0.3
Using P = 0.3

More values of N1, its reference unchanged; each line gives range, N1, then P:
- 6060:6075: 0.0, 0.0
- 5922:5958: -1.4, 1.4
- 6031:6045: -0.9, 0.9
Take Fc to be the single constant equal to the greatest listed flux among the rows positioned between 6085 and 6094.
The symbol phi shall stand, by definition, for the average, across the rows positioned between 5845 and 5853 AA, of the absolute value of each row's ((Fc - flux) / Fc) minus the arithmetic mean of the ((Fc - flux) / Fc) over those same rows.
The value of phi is 0.032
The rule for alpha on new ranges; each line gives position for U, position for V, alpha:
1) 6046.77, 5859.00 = 0.96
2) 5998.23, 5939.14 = 1.17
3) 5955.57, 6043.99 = 1.03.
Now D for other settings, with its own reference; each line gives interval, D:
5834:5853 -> 5848.22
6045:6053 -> 6052.34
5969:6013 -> 5996.85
